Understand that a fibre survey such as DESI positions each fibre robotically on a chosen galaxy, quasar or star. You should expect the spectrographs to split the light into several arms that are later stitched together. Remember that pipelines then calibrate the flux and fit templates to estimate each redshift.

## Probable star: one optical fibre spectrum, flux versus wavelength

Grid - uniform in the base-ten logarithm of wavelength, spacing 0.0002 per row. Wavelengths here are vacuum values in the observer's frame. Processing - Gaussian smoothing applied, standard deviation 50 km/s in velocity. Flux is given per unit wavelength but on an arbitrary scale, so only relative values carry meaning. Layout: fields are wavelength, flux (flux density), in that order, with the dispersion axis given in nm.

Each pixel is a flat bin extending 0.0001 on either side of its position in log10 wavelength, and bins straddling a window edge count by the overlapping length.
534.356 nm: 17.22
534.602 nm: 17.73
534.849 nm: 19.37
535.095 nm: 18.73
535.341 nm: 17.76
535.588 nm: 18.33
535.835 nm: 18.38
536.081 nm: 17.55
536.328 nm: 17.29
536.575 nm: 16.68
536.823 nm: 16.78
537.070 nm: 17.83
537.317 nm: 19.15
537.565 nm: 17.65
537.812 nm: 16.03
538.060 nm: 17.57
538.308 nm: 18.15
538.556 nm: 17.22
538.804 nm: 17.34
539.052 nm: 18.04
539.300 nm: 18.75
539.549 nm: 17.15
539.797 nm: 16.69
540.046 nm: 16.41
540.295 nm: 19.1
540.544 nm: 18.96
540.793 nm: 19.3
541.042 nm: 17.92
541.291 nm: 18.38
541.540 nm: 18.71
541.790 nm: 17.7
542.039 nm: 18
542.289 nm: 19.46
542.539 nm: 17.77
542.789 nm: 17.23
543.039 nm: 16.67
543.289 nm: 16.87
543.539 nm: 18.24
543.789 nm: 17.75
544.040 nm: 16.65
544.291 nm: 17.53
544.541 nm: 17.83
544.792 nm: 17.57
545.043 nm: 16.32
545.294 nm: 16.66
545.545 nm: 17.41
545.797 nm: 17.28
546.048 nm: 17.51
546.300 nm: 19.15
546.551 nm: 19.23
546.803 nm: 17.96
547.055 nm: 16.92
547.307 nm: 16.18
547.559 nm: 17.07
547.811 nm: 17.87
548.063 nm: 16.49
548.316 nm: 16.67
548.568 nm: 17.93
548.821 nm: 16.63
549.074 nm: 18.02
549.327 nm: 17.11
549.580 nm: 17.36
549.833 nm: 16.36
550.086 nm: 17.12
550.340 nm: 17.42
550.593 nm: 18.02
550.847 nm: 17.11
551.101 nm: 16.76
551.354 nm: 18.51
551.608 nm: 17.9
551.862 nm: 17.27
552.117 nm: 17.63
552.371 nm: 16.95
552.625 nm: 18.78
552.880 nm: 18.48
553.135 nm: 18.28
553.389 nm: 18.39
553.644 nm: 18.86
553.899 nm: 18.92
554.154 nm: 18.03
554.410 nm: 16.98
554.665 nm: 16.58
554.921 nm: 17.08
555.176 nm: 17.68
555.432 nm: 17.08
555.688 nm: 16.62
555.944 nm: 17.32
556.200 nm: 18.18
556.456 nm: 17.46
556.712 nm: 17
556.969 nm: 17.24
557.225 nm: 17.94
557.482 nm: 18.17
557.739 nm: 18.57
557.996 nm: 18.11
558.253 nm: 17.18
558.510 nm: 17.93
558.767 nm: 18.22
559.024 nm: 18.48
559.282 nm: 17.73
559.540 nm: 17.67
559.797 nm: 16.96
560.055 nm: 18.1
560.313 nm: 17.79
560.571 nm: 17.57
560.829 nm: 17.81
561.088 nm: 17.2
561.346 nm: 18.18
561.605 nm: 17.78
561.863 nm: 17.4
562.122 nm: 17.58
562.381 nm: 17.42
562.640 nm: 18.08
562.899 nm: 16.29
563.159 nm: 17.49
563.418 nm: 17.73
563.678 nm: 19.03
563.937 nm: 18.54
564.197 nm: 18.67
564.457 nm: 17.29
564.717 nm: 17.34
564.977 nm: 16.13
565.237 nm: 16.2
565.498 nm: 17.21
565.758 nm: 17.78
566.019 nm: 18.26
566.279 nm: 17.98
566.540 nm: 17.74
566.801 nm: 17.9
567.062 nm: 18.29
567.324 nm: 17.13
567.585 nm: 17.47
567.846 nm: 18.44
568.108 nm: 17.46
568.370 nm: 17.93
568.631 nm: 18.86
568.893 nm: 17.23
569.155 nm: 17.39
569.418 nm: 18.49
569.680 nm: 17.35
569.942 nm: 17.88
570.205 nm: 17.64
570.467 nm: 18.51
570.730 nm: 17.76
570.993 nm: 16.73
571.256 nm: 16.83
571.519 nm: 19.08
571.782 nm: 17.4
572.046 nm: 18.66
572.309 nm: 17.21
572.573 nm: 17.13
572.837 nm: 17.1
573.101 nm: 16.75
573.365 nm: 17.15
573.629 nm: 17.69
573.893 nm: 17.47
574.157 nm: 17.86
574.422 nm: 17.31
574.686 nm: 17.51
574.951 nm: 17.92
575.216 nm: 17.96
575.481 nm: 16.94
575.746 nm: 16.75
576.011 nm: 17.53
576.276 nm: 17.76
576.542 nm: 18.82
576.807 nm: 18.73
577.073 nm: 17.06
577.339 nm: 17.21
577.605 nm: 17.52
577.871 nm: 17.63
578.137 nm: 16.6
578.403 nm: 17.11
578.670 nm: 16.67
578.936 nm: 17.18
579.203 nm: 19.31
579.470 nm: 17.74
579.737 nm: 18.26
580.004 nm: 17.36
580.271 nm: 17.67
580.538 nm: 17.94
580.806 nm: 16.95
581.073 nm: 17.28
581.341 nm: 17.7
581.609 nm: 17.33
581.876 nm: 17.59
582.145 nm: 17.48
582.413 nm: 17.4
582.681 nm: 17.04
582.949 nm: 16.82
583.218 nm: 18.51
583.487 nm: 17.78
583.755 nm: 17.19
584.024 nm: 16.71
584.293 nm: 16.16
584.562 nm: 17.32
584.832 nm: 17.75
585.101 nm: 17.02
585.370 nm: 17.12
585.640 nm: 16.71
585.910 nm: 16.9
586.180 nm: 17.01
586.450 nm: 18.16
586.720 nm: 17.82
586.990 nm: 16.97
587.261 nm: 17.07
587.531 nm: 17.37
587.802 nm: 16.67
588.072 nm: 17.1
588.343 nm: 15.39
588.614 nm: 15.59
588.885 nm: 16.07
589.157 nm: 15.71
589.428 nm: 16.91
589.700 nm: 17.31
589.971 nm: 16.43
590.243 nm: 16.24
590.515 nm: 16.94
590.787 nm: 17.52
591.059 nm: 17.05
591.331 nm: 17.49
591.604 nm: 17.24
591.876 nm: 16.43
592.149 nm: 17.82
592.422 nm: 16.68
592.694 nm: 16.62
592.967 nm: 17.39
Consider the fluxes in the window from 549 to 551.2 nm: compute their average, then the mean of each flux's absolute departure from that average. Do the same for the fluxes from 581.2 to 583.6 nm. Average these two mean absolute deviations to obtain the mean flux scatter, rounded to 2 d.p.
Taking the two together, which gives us 0.37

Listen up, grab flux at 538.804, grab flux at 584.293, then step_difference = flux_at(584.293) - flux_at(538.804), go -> -1.2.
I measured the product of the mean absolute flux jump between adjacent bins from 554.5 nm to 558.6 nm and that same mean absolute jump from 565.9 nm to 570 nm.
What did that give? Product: 0.40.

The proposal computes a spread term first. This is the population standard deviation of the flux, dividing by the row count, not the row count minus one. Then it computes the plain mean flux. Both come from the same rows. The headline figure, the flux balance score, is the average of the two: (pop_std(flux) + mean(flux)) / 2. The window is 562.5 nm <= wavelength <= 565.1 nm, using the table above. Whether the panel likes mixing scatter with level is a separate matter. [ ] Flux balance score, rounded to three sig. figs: 9.29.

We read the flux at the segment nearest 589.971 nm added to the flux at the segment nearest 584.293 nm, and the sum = 32.6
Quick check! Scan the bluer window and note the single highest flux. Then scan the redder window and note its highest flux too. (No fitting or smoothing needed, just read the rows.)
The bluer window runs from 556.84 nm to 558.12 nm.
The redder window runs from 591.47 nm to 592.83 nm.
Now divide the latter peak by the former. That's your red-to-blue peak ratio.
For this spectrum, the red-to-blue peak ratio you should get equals 0.96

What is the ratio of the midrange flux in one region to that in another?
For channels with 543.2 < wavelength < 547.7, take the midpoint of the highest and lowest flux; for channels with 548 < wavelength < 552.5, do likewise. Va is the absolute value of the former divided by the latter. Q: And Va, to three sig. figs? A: 1.02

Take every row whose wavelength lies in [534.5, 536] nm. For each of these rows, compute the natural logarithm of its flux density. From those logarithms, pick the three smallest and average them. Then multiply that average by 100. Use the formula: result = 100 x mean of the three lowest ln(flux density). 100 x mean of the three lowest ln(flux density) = 289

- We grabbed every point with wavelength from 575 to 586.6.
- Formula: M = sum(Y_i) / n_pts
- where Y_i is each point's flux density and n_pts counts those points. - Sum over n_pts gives 17.4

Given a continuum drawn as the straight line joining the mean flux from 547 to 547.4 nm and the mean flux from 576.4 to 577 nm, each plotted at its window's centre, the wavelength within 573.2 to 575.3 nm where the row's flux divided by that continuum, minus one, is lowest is 573.365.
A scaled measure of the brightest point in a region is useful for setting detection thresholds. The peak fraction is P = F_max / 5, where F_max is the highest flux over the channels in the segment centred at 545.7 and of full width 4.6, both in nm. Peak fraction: 3.85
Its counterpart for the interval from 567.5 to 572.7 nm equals 3.82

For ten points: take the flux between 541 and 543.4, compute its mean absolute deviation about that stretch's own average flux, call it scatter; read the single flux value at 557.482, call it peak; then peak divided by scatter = 29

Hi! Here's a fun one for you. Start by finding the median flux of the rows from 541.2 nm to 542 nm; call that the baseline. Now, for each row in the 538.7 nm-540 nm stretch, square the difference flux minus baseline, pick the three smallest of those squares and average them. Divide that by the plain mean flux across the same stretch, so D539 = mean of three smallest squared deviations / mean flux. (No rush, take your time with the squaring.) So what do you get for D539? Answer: 0.025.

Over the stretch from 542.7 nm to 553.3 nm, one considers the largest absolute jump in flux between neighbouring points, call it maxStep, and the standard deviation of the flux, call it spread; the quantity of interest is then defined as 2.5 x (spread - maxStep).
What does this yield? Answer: -2.7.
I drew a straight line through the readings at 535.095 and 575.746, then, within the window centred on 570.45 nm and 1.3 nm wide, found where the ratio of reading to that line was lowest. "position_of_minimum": 570.993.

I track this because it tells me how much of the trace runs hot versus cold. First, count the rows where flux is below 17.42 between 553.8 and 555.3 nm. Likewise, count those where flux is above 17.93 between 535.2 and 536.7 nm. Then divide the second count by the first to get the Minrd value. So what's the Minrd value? 0.7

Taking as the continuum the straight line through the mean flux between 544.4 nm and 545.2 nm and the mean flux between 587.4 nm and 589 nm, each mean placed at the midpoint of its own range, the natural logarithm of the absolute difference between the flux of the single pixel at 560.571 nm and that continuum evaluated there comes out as -0.43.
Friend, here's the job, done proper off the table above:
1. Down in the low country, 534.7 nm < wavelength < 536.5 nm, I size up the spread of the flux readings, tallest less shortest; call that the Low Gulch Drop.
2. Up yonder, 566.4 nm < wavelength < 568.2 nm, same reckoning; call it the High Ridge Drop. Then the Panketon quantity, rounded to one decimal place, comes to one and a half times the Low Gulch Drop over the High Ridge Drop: 2.4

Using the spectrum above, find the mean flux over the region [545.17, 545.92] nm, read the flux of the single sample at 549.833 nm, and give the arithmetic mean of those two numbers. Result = 16.7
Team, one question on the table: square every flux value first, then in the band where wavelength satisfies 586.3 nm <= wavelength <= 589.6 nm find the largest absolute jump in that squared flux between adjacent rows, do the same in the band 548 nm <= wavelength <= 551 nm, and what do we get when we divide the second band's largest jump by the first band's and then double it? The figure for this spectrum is 1.73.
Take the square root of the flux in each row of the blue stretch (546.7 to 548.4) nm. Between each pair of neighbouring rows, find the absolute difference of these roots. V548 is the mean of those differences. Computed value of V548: 0.101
